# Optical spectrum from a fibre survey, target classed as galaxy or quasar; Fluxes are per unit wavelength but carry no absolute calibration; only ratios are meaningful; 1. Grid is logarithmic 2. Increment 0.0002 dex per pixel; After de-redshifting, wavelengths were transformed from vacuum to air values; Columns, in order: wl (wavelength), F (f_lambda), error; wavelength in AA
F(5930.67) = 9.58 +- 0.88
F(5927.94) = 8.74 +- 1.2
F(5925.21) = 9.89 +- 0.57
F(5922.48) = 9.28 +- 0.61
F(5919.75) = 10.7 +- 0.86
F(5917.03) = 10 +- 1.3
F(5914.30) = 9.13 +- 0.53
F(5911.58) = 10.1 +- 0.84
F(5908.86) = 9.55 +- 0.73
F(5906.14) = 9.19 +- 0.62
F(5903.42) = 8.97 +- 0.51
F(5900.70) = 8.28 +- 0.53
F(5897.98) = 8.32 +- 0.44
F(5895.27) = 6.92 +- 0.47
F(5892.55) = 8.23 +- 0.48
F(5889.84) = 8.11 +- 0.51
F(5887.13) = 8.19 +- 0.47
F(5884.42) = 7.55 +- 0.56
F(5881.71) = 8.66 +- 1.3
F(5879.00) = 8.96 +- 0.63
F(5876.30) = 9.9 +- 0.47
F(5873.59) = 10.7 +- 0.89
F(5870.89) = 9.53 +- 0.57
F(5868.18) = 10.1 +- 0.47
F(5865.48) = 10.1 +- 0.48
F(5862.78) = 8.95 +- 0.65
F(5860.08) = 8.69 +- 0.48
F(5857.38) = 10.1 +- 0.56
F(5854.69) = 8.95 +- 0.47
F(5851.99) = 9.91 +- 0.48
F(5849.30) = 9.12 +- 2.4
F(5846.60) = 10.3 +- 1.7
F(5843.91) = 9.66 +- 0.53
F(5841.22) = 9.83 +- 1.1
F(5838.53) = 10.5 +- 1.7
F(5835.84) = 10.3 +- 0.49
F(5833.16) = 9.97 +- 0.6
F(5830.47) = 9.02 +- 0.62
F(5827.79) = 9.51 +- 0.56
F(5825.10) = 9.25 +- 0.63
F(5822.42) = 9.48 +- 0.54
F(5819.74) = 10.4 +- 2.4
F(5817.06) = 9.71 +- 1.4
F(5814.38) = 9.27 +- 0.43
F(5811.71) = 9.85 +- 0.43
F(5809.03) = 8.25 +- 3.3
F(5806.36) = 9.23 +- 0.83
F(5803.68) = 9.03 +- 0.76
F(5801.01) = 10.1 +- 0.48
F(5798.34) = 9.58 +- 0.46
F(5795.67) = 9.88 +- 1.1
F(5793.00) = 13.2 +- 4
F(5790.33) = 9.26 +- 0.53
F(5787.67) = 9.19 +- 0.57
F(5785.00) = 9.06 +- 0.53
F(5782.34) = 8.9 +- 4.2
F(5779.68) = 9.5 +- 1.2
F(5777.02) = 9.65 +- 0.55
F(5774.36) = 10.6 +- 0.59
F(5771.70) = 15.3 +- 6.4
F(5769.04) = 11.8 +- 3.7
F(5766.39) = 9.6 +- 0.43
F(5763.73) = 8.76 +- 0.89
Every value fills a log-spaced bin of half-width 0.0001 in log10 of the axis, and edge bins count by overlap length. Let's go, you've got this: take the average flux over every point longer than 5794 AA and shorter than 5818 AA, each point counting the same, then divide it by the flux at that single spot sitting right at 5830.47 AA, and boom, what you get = 1.05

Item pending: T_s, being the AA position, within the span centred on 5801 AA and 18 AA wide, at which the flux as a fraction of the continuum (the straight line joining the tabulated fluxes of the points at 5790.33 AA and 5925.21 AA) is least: 5809.03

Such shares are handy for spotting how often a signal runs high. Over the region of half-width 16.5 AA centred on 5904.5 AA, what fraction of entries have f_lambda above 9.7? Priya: 0.25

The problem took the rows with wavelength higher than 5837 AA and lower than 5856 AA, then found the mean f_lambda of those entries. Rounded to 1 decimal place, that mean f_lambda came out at 9.8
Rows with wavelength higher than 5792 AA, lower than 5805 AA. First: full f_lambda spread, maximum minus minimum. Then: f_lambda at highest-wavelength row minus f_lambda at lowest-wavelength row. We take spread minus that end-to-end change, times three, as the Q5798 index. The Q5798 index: 25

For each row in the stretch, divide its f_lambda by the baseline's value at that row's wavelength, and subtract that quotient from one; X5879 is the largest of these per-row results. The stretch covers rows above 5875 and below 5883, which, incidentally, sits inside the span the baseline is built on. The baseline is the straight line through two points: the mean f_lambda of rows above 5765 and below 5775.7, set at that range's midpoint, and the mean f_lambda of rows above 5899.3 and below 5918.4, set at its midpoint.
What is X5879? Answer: 0.12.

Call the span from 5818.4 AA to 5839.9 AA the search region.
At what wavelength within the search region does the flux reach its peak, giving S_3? 5838.53 AA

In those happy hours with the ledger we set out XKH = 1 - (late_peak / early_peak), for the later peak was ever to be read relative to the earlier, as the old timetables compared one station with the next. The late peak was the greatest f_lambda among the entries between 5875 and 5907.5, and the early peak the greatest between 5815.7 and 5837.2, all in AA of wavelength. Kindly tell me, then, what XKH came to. 0.05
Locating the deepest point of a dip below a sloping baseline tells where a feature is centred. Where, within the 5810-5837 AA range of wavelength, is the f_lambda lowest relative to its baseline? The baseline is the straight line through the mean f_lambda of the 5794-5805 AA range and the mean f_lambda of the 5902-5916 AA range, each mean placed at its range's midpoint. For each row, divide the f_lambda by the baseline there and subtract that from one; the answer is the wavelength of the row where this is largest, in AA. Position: 5830.47 AA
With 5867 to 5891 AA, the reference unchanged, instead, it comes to 5884.42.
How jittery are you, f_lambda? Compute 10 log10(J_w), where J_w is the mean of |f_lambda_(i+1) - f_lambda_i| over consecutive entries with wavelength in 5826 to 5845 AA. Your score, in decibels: -3.3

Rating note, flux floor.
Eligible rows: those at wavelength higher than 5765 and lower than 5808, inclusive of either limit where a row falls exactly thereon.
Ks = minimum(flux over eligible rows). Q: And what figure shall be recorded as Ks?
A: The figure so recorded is 8.9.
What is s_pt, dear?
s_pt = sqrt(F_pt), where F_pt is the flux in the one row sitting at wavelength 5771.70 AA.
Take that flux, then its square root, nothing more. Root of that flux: 3.91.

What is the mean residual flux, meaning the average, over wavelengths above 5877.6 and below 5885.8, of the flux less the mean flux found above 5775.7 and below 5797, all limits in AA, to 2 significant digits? -1.4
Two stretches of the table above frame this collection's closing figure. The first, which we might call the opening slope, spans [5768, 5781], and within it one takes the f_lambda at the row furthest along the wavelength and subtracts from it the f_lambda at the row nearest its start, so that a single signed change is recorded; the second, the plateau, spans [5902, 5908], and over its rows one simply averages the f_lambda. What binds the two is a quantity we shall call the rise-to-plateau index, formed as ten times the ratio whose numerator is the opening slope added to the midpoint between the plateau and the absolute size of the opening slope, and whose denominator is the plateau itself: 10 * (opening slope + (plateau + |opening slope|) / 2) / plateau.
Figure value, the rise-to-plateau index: 3.7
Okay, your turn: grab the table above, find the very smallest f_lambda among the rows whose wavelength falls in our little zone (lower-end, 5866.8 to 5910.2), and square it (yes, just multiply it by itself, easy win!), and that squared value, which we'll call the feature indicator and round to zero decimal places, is 48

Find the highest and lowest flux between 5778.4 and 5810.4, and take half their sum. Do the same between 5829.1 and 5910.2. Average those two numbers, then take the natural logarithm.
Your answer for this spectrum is 2.28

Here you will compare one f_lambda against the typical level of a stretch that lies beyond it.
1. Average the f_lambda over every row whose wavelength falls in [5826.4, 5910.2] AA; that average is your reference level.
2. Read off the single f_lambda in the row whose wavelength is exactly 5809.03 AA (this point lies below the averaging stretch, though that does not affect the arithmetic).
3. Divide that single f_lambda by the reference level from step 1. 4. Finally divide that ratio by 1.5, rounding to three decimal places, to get 0.596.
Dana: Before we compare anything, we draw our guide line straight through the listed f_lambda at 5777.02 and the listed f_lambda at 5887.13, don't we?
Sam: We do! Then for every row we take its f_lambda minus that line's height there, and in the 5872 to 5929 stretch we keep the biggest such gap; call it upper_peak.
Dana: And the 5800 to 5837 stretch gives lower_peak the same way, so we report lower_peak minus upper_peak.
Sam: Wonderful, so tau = -1.5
